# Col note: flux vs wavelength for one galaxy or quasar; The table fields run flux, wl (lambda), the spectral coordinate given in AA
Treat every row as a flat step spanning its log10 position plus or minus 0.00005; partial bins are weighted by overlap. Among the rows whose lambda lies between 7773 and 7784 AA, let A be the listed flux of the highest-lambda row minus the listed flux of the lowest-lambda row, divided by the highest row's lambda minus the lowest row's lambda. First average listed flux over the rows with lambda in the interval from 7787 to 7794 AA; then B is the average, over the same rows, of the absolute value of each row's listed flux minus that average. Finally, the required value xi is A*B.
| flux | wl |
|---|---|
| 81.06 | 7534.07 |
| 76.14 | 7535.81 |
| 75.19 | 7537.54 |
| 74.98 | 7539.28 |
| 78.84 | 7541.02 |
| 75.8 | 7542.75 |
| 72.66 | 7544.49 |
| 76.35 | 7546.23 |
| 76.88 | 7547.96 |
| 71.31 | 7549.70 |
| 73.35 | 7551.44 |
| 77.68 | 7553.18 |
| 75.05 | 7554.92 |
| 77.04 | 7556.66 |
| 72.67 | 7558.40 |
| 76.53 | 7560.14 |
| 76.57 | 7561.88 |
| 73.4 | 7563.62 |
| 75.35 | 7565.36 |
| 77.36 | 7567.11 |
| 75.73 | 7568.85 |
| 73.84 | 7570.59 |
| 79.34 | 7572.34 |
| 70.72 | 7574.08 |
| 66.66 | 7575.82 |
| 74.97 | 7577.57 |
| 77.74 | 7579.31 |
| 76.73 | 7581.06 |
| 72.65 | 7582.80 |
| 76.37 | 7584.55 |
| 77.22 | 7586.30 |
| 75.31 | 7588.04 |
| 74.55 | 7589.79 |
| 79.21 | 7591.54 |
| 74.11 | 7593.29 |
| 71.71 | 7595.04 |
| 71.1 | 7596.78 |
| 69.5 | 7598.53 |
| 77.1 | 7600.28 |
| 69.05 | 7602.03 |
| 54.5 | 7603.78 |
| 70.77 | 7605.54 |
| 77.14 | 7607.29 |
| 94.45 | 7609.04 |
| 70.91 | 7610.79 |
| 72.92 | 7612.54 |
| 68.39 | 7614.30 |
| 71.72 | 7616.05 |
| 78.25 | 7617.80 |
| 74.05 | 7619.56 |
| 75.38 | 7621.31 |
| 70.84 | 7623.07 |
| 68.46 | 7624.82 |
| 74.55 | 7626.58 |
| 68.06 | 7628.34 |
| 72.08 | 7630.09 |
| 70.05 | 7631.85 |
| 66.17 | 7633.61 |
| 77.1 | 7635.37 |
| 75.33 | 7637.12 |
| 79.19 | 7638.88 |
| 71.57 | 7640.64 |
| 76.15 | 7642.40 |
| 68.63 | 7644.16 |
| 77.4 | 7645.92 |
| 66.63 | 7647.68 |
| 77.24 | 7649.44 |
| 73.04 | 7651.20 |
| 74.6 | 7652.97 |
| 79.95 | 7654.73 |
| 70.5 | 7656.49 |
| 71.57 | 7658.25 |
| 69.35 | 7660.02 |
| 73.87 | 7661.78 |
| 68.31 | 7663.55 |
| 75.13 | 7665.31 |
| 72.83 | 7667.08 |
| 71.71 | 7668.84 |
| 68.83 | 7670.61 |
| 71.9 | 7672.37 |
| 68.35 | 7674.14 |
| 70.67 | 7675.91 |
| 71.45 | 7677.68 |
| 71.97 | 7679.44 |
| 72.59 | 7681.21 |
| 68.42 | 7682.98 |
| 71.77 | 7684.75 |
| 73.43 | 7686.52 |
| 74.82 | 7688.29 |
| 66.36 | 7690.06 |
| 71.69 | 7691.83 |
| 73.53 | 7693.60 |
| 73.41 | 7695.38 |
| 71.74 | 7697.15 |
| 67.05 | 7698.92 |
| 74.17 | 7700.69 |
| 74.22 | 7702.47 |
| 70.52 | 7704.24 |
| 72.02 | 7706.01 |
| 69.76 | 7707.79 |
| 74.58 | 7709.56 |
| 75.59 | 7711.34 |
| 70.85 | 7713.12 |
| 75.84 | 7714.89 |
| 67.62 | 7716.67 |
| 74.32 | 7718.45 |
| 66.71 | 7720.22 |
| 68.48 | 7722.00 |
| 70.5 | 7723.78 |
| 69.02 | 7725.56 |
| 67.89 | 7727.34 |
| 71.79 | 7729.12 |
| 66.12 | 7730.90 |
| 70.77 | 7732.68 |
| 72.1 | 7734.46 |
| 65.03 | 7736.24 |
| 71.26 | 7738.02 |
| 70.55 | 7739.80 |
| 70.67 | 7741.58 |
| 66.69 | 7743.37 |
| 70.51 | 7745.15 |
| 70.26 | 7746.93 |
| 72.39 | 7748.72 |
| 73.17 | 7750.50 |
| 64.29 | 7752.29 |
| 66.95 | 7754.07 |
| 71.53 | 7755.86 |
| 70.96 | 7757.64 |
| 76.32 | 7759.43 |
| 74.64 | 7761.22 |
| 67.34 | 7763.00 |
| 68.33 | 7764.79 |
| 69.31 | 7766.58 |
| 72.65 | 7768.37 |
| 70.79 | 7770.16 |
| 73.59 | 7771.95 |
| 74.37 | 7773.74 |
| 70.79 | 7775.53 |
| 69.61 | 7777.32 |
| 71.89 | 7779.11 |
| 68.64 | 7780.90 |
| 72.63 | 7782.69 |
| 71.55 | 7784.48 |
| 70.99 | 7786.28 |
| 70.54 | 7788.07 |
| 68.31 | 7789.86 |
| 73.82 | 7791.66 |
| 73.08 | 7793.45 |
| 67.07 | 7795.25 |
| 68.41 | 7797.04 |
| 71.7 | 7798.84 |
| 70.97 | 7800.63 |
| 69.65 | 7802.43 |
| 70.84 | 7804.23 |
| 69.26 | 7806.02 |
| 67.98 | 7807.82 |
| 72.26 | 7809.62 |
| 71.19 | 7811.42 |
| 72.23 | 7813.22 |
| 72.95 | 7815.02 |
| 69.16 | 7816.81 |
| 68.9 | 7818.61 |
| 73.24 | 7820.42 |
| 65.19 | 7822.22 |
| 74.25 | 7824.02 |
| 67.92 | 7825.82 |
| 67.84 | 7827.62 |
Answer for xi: -0.4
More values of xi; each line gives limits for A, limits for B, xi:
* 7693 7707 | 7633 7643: -0.4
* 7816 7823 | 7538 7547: -1.1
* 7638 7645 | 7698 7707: -4.5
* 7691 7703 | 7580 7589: 0.3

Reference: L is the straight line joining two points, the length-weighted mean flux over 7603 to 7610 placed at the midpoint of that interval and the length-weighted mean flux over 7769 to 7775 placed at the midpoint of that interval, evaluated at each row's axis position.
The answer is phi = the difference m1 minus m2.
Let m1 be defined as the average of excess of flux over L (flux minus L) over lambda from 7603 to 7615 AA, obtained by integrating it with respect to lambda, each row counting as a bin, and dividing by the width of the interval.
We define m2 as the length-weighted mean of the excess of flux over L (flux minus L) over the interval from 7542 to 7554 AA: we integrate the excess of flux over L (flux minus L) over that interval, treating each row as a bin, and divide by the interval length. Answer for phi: -1.3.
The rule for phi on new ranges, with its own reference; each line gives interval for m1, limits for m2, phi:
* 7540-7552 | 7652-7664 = 1.2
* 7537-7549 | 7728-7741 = 4.2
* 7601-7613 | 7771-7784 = -0.5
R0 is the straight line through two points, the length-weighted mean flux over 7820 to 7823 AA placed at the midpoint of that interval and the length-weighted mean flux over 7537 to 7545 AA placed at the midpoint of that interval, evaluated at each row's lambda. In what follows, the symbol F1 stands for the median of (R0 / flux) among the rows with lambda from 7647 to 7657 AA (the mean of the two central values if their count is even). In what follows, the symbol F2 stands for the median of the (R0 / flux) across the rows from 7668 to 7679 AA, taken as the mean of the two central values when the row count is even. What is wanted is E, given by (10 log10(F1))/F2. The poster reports -0.05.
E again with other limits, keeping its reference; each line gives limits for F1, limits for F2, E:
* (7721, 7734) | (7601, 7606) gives 0.12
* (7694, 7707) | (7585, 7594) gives -0.03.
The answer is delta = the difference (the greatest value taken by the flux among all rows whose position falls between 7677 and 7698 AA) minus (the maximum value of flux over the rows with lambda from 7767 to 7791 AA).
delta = 0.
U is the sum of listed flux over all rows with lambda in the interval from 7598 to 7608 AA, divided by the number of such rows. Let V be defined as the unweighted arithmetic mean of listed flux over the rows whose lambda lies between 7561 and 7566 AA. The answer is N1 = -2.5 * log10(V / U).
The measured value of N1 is -0.081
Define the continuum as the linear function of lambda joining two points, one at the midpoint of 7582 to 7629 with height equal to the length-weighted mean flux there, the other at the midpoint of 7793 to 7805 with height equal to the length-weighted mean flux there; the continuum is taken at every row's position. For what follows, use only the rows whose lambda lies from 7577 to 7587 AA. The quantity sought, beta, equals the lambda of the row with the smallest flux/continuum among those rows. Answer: 7582.80 AA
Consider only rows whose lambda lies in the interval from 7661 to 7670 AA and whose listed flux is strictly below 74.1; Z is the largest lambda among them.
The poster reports 7668.84 AA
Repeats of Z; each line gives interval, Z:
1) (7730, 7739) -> 7738.02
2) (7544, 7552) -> 7551.44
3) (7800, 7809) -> 7807.82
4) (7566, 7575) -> 7574.08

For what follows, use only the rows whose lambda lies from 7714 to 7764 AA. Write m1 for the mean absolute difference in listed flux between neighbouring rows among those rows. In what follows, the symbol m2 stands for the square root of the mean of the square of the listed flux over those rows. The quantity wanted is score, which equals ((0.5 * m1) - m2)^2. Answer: 4670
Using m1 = 3.7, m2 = 70.2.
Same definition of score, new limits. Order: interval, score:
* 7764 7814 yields 4866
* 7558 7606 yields 5125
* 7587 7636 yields 4882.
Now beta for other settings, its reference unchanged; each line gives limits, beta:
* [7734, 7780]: 7752.29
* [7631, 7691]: 7633.61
